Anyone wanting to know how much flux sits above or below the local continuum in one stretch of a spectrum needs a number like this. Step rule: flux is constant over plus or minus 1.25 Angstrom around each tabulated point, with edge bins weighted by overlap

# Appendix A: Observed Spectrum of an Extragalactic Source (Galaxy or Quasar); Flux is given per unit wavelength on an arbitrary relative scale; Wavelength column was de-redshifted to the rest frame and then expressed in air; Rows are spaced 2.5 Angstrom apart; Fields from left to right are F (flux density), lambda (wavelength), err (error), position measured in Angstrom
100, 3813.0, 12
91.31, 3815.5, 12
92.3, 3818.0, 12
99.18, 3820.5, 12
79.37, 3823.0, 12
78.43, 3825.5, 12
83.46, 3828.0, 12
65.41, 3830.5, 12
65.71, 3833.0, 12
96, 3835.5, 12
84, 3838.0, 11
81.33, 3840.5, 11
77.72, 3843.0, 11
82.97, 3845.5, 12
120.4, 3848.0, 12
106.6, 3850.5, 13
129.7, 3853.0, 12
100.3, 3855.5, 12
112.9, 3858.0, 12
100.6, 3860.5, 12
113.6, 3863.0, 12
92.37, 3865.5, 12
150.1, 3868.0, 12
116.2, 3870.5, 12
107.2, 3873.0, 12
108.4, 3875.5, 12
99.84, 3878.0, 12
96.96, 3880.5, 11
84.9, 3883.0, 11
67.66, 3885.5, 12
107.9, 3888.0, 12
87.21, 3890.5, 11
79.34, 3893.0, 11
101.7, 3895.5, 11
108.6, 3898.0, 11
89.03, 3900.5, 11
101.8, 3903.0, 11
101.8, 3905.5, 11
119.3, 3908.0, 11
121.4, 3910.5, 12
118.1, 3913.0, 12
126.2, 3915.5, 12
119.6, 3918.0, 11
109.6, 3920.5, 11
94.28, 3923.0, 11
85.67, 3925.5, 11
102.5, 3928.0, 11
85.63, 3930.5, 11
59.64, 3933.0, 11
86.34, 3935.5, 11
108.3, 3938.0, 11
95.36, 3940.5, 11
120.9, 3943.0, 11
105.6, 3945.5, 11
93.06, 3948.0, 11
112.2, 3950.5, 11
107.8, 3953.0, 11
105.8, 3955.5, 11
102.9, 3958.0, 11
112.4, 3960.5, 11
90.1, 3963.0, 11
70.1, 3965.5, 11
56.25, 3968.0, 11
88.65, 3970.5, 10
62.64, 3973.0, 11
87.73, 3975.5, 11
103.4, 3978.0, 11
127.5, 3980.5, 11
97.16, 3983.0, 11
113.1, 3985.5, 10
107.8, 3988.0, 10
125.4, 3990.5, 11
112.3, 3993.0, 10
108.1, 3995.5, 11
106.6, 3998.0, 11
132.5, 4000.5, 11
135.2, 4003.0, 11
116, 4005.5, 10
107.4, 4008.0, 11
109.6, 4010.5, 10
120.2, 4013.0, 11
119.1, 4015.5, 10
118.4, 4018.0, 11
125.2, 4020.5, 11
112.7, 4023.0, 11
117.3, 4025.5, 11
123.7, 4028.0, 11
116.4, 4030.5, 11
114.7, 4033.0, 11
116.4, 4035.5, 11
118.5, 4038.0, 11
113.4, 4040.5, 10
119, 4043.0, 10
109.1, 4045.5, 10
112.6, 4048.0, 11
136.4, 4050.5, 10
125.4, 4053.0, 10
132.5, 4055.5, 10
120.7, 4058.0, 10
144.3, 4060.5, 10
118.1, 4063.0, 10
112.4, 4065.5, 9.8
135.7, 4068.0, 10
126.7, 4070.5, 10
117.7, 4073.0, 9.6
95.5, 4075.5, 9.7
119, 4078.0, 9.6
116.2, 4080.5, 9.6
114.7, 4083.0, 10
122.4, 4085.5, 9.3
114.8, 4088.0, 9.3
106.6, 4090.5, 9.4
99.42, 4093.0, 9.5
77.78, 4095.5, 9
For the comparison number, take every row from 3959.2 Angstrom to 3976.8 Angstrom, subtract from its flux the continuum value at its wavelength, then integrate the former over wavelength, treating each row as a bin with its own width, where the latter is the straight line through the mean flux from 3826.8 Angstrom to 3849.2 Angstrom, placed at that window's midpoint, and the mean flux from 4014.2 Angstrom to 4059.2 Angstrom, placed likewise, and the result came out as -458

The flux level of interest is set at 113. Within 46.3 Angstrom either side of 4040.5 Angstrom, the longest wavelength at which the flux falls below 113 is 4075.5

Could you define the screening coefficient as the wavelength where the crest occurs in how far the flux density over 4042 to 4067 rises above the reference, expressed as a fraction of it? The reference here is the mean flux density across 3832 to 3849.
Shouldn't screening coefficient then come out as 4060.5 Angstrom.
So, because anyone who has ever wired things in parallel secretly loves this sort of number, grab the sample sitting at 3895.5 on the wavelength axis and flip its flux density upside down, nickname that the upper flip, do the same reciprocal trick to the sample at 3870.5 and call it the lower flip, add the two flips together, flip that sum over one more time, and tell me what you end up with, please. 54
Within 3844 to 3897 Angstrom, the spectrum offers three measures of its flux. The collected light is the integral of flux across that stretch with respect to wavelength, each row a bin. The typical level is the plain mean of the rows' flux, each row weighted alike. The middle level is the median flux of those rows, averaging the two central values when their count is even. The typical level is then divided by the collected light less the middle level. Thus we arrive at 0.019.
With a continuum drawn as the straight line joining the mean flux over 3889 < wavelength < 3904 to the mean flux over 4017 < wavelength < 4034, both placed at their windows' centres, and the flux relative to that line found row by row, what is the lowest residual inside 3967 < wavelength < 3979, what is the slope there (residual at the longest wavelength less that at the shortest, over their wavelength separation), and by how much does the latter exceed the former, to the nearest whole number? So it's 56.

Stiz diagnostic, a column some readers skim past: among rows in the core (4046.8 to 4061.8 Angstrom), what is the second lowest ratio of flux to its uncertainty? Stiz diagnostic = 12.1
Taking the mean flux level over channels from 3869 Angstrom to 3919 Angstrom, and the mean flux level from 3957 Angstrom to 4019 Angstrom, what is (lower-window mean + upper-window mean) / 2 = 104.2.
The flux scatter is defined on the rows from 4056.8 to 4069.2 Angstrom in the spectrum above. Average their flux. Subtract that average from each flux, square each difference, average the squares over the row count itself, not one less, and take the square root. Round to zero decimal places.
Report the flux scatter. 12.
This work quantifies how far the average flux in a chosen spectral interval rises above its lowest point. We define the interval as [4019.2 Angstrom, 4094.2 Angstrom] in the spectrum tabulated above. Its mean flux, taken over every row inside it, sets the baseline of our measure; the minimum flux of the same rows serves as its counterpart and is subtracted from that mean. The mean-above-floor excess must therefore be 23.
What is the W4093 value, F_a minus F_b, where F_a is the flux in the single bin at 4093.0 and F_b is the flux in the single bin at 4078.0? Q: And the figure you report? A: -20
